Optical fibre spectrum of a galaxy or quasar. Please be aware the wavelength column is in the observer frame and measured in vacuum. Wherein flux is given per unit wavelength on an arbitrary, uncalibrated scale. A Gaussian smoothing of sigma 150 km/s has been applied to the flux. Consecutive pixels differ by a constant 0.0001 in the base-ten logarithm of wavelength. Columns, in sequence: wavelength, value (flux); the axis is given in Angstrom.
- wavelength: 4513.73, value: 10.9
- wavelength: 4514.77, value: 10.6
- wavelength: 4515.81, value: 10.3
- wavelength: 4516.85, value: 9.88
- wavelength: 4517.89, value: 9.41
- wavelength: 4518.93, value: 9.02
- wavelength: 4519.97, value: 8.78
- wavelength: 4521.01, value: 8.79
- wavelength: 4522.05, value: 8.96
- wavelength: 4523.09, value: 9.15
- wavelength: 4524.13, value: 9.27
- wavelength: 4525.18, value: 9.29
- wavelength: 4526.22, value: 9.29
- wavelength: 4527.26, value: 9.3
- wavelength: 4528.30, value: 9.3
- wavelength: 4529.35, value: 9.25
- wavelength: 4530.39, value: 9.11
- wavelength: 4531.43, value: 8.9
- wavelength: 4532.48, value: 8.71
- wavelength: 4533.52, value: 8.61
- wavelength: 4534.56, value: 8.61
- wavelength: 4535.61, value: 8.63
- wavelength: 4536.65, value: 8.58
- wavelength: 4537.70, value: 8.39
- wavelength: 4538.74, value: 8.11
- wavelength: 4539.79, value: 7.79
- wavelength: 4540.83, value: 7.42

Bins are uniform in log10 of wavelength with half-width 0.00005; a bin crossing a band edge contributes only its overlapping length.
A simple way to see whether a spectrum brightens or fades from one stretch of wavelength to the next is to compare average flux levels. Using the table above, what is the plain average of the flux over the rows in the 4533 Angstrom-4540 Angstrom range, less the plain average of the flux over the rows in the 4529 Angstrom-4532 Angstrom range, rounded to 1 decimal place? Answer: -0.7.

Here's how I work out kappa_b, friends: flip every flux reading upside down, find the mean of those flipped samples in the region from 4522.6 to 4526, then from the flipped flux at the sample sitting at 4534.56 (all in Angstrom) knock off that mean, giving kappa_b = 0.008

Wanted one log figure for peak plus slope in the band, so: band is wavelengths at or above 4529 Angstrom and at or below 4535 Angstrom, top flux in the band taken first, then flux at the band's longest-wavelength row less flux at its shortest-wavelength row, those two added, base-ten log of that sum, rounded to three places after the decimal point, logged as 0.935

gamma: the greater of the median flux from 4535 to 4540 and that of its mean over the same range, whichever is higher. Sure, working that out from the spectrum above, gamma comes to 8.4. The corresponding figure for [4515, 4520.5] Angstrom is 9.5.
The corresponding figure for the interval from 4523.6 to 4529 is 9.3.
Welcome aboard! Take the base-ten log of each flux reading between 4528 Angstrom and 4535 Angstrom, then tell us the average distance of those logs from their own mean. 0.0122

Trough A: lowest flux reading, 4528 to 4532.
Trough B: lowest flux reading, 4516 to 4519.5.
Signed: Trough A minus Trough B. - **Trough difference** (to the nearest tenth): -0.1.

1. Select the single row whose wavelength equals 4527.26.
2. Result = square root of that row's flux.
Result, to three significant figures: 3.05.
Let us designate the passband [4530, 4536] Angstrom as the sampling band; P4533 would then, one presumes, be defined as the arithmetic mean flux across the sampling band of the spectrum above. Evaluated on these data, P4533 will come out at 8.76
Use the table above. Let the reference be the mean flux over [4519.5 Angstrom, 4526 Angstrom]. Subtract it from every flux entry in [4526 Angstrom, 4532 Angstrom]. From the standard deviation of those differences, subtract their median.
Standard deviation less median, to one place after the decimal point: -0.1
